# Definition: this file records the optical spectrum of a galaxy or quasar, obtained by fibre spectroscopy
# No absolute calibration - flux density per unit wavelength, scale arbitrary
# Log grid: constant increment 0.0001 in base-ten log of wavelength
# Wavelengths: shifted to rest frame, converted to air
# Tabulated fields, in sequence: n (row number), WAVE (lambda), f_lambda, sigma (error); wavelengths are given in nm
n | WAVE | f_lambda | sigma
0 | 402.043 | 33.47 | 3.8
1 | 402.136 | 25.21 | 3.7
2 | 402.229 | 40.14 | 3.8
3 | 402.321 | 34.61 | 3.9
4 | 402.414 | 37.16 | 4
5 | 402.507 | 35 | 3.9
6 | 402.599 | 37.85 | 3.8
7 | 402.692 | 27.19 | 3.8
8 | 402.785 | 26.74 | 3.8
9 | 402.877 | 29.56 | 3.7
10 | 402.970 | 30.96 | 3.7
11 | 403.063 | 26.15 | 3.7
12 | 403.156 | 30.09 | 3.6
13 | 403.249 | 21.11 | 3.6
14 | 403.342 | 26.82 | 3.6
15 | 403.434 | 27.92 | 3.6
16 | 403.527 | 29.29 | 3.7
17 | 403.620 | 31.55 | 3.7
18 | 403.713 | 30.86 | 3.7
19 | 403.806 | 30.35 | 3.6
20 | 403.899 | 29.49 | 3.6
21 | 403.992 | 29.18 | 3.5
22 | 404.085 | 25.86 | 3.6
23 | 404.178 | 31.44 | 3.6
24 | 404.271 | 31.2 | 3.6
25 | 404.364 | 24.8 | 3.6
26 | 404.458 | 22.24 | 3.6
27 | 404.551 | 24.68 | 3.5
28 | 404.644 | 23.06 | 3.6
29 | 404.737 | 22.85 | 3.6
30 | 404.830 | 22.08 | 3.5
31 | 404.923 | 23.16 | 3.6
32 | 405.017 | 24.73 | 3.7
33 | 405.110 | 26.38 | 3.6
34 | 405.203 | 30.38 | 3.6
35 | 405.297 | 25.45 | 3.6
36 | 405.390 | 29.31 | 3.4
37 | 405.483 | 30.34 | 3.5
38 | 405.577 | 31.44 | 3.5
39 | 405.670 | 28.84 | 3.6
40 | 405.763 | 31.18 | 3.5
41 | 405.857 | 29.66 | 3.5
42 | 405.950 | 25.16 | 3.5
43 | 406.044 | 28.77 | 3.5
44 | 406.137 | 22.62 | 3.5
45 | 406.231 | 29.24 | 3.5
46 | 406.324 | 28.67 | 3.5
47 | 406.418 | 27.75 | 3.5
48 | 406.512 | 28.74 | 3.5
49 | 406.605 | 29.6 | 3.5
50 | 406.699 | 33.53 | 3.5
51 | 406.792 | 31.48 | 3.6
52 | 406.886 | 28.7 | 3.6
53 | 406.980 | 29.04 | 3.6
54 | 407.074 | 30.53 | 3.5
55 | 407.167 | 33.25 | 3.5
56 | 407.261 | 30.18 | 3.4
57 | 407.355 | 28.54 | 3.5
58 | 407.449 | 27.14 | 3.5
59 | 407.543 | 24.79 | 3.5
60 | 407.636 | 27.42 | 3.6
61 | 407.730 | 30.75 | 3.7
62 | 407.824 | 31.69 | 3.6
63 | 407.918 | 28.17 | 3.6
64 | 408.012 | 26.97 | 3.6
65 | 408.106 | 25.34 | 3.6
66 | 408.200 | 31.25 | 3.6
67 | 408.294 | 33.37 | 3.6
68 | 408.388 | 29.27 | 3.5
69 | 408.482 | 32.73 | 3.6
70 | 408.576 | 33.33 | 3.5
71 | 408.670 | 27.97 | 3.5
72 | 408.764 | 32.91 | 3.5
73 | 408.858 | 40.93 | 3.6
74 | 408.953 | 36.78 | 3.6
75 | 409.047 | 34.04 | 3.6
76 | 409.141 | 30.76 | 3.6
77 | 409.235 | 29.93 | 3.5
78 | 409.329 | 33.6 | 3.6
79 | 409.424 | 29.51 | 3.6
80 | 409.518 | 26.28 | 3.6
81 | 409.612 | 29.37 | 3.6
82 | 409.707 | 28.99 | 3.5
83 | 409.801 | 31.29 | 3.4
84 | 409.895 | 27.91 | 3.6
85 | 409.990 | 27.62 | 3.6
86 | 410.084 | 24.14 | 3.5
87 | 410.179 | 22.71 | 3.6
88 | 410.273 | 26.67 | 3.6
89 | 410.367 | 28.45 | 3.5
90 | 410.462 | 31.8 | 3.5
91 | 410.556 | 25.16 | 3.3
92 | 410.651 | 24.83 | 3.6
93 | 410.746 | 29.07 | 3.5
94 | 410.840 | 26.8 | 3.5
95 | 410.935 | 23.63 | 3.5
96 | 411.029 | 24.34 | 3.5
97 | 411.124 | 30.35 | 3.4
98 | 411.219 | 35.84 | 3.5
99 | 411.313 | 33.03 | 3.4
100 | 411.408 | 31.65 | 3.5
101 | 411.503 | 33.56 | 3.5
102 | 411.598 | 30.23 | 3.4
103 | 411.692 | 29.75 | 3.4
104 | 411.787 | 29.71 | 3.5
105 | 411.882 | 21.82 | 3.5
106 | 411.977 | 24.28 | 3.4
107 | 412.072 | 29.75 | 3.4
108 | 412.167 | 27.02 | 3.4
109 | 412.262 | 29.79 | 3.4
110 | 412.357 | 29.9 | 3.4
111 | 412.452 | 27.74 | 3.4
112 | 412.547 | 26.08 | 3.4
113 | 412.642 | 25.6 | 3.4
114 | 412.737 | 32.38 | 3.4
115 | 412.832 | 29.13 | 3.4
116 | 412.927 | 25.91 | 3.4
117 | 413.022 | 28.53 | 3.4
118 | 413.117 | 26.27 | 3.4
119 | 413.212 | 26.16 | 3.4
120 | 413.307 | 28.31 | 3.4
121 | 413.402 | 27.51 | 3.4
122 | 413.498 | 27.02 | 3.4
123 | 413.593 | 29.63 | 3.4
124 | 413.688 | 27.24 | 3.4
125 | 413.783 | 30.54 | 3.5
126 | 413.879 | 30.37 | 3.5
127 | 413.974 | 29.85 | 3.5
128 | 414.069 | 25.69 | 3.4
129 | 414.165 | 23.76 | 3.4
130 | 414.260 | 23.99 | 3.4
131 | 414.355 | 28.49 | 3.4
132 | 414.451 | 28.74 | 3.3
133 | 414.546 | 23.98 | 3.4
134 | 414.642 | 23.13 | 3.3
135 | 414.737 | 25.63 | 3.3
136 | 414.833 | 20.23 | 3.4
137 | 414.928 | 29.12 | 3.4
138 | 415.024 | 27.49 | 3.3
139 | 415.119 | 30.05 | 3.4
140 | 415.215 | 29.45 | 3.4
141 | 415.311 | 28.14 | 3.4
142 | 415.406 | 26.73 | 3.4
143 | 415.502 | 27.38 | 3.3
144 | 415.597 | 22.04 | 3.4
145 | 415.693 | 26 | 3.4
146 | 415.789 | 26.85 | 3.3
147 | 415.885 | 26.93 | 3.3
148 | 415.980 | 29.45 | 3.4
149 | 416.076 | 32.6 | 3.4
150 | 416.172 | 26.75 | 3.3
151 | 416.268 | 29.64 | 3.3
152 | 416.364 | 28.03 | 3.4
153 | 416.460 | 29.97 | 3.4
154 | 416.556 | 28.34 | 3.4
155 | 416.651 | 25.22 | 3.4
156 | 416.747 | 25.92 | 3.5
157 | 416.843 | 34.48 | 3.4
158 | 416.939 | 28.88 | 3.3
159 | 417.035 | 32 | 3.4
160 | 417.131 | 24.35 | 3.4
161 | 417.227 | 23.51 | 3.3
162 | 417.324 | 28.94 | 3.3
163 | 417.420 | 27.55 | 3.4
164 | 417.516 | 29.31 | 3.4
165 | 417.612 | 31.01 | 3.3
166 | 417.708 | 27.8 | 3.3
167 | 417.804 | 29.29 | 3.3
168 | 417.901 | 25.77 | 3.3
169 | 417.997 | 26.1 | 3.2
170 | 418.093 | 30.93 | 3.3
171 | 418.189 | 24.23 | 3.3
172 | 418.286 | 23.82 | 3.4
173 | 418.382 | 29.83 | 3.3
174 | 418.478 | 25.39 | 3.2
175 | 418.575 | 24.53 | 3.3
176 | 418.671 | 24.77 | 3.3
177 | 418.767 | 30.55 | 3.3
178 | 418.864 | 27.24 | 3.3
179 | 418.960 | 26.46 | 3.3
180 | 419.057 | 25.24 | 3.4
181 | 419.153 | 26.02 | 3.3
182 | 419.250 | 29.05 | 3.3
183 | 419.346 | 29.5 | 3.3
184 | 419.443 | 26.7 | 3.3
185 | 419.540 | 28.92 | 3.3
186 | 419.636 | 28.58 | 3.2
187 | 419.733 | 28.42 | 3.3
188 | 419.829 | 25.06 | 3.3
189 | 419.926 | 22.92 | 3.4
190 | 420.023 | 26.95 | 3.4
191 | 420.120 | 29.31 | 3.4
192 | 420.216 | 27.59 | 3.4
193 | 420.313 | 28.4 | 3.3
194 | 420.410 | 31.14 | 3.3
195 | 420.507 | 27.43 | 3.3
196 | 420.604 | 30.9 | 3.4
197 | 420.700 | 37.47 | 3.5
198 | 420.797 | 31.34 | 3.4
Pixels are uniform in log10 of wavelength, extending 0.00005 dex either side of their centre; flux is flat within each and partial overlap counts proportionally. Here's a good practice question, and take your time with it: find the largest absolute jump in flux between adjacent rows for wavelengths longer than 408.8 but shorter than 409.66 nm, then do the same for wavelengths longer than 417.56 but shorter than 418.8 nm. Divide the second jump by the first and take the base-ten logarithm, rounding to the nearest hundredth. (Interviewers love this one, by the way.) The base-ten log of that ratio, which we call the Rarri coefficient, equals 0.21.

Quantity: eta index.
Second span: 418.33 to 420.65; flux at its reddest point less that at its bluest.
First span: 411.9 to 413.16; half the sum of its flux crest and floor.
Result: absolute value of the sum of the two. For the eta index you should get 29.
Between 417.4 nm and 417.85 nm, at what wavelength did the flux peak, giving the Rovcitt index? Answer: 417.612 nm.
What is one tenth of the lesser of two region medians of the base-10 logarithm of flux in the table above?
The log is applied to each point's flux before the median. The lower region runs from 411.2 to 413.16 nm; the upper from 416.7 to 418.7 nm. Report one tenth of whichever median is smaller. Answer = 0.1440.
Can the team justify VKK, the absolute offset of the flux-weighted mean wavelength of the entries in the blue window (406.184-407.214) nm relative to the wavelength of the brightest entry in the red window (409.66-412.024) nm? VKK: 4.51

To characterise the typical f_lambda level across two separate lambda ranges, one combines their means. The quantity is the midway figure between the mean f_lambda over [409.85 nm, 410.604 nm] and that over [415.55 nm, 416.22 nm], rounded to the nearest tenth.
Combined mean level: 27.0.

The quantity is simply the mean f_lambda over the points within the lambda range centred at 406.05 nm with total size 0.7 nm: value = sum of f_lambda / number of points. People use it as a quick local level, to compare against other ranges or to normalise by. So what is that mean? 27.9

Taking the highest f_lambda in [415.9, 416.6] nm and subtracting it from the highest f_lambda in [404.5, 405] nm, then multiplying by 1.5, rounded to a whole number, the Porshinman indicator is -12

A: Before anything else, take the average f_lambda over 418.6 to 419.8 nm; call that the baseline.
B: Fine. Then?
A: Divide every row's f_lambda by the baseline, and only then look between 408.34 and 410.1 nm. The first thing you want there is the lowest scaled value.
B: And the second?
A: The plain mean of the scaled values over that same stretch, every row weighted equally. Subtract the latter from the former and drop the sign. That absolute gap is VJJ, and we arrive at 0.25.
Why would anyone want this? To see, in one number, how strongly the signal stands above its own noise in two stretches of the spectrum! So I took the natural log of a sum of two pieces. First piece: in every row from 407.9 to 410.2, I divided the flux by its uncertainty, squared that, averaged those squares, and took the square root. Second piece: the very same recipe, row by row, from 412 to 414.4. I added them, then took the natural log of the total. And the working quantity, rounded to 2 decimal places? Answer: 2.82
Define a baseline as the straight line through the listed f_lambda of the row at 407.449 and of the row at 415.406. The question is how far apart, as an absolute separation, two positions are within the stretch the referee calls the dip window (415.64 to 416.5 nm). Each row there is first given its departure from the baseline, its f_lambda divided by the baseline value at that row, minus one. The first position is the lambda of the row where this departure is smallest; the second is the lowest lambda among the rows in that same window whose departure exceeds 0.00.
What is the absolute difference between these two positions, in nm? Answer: 0.10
